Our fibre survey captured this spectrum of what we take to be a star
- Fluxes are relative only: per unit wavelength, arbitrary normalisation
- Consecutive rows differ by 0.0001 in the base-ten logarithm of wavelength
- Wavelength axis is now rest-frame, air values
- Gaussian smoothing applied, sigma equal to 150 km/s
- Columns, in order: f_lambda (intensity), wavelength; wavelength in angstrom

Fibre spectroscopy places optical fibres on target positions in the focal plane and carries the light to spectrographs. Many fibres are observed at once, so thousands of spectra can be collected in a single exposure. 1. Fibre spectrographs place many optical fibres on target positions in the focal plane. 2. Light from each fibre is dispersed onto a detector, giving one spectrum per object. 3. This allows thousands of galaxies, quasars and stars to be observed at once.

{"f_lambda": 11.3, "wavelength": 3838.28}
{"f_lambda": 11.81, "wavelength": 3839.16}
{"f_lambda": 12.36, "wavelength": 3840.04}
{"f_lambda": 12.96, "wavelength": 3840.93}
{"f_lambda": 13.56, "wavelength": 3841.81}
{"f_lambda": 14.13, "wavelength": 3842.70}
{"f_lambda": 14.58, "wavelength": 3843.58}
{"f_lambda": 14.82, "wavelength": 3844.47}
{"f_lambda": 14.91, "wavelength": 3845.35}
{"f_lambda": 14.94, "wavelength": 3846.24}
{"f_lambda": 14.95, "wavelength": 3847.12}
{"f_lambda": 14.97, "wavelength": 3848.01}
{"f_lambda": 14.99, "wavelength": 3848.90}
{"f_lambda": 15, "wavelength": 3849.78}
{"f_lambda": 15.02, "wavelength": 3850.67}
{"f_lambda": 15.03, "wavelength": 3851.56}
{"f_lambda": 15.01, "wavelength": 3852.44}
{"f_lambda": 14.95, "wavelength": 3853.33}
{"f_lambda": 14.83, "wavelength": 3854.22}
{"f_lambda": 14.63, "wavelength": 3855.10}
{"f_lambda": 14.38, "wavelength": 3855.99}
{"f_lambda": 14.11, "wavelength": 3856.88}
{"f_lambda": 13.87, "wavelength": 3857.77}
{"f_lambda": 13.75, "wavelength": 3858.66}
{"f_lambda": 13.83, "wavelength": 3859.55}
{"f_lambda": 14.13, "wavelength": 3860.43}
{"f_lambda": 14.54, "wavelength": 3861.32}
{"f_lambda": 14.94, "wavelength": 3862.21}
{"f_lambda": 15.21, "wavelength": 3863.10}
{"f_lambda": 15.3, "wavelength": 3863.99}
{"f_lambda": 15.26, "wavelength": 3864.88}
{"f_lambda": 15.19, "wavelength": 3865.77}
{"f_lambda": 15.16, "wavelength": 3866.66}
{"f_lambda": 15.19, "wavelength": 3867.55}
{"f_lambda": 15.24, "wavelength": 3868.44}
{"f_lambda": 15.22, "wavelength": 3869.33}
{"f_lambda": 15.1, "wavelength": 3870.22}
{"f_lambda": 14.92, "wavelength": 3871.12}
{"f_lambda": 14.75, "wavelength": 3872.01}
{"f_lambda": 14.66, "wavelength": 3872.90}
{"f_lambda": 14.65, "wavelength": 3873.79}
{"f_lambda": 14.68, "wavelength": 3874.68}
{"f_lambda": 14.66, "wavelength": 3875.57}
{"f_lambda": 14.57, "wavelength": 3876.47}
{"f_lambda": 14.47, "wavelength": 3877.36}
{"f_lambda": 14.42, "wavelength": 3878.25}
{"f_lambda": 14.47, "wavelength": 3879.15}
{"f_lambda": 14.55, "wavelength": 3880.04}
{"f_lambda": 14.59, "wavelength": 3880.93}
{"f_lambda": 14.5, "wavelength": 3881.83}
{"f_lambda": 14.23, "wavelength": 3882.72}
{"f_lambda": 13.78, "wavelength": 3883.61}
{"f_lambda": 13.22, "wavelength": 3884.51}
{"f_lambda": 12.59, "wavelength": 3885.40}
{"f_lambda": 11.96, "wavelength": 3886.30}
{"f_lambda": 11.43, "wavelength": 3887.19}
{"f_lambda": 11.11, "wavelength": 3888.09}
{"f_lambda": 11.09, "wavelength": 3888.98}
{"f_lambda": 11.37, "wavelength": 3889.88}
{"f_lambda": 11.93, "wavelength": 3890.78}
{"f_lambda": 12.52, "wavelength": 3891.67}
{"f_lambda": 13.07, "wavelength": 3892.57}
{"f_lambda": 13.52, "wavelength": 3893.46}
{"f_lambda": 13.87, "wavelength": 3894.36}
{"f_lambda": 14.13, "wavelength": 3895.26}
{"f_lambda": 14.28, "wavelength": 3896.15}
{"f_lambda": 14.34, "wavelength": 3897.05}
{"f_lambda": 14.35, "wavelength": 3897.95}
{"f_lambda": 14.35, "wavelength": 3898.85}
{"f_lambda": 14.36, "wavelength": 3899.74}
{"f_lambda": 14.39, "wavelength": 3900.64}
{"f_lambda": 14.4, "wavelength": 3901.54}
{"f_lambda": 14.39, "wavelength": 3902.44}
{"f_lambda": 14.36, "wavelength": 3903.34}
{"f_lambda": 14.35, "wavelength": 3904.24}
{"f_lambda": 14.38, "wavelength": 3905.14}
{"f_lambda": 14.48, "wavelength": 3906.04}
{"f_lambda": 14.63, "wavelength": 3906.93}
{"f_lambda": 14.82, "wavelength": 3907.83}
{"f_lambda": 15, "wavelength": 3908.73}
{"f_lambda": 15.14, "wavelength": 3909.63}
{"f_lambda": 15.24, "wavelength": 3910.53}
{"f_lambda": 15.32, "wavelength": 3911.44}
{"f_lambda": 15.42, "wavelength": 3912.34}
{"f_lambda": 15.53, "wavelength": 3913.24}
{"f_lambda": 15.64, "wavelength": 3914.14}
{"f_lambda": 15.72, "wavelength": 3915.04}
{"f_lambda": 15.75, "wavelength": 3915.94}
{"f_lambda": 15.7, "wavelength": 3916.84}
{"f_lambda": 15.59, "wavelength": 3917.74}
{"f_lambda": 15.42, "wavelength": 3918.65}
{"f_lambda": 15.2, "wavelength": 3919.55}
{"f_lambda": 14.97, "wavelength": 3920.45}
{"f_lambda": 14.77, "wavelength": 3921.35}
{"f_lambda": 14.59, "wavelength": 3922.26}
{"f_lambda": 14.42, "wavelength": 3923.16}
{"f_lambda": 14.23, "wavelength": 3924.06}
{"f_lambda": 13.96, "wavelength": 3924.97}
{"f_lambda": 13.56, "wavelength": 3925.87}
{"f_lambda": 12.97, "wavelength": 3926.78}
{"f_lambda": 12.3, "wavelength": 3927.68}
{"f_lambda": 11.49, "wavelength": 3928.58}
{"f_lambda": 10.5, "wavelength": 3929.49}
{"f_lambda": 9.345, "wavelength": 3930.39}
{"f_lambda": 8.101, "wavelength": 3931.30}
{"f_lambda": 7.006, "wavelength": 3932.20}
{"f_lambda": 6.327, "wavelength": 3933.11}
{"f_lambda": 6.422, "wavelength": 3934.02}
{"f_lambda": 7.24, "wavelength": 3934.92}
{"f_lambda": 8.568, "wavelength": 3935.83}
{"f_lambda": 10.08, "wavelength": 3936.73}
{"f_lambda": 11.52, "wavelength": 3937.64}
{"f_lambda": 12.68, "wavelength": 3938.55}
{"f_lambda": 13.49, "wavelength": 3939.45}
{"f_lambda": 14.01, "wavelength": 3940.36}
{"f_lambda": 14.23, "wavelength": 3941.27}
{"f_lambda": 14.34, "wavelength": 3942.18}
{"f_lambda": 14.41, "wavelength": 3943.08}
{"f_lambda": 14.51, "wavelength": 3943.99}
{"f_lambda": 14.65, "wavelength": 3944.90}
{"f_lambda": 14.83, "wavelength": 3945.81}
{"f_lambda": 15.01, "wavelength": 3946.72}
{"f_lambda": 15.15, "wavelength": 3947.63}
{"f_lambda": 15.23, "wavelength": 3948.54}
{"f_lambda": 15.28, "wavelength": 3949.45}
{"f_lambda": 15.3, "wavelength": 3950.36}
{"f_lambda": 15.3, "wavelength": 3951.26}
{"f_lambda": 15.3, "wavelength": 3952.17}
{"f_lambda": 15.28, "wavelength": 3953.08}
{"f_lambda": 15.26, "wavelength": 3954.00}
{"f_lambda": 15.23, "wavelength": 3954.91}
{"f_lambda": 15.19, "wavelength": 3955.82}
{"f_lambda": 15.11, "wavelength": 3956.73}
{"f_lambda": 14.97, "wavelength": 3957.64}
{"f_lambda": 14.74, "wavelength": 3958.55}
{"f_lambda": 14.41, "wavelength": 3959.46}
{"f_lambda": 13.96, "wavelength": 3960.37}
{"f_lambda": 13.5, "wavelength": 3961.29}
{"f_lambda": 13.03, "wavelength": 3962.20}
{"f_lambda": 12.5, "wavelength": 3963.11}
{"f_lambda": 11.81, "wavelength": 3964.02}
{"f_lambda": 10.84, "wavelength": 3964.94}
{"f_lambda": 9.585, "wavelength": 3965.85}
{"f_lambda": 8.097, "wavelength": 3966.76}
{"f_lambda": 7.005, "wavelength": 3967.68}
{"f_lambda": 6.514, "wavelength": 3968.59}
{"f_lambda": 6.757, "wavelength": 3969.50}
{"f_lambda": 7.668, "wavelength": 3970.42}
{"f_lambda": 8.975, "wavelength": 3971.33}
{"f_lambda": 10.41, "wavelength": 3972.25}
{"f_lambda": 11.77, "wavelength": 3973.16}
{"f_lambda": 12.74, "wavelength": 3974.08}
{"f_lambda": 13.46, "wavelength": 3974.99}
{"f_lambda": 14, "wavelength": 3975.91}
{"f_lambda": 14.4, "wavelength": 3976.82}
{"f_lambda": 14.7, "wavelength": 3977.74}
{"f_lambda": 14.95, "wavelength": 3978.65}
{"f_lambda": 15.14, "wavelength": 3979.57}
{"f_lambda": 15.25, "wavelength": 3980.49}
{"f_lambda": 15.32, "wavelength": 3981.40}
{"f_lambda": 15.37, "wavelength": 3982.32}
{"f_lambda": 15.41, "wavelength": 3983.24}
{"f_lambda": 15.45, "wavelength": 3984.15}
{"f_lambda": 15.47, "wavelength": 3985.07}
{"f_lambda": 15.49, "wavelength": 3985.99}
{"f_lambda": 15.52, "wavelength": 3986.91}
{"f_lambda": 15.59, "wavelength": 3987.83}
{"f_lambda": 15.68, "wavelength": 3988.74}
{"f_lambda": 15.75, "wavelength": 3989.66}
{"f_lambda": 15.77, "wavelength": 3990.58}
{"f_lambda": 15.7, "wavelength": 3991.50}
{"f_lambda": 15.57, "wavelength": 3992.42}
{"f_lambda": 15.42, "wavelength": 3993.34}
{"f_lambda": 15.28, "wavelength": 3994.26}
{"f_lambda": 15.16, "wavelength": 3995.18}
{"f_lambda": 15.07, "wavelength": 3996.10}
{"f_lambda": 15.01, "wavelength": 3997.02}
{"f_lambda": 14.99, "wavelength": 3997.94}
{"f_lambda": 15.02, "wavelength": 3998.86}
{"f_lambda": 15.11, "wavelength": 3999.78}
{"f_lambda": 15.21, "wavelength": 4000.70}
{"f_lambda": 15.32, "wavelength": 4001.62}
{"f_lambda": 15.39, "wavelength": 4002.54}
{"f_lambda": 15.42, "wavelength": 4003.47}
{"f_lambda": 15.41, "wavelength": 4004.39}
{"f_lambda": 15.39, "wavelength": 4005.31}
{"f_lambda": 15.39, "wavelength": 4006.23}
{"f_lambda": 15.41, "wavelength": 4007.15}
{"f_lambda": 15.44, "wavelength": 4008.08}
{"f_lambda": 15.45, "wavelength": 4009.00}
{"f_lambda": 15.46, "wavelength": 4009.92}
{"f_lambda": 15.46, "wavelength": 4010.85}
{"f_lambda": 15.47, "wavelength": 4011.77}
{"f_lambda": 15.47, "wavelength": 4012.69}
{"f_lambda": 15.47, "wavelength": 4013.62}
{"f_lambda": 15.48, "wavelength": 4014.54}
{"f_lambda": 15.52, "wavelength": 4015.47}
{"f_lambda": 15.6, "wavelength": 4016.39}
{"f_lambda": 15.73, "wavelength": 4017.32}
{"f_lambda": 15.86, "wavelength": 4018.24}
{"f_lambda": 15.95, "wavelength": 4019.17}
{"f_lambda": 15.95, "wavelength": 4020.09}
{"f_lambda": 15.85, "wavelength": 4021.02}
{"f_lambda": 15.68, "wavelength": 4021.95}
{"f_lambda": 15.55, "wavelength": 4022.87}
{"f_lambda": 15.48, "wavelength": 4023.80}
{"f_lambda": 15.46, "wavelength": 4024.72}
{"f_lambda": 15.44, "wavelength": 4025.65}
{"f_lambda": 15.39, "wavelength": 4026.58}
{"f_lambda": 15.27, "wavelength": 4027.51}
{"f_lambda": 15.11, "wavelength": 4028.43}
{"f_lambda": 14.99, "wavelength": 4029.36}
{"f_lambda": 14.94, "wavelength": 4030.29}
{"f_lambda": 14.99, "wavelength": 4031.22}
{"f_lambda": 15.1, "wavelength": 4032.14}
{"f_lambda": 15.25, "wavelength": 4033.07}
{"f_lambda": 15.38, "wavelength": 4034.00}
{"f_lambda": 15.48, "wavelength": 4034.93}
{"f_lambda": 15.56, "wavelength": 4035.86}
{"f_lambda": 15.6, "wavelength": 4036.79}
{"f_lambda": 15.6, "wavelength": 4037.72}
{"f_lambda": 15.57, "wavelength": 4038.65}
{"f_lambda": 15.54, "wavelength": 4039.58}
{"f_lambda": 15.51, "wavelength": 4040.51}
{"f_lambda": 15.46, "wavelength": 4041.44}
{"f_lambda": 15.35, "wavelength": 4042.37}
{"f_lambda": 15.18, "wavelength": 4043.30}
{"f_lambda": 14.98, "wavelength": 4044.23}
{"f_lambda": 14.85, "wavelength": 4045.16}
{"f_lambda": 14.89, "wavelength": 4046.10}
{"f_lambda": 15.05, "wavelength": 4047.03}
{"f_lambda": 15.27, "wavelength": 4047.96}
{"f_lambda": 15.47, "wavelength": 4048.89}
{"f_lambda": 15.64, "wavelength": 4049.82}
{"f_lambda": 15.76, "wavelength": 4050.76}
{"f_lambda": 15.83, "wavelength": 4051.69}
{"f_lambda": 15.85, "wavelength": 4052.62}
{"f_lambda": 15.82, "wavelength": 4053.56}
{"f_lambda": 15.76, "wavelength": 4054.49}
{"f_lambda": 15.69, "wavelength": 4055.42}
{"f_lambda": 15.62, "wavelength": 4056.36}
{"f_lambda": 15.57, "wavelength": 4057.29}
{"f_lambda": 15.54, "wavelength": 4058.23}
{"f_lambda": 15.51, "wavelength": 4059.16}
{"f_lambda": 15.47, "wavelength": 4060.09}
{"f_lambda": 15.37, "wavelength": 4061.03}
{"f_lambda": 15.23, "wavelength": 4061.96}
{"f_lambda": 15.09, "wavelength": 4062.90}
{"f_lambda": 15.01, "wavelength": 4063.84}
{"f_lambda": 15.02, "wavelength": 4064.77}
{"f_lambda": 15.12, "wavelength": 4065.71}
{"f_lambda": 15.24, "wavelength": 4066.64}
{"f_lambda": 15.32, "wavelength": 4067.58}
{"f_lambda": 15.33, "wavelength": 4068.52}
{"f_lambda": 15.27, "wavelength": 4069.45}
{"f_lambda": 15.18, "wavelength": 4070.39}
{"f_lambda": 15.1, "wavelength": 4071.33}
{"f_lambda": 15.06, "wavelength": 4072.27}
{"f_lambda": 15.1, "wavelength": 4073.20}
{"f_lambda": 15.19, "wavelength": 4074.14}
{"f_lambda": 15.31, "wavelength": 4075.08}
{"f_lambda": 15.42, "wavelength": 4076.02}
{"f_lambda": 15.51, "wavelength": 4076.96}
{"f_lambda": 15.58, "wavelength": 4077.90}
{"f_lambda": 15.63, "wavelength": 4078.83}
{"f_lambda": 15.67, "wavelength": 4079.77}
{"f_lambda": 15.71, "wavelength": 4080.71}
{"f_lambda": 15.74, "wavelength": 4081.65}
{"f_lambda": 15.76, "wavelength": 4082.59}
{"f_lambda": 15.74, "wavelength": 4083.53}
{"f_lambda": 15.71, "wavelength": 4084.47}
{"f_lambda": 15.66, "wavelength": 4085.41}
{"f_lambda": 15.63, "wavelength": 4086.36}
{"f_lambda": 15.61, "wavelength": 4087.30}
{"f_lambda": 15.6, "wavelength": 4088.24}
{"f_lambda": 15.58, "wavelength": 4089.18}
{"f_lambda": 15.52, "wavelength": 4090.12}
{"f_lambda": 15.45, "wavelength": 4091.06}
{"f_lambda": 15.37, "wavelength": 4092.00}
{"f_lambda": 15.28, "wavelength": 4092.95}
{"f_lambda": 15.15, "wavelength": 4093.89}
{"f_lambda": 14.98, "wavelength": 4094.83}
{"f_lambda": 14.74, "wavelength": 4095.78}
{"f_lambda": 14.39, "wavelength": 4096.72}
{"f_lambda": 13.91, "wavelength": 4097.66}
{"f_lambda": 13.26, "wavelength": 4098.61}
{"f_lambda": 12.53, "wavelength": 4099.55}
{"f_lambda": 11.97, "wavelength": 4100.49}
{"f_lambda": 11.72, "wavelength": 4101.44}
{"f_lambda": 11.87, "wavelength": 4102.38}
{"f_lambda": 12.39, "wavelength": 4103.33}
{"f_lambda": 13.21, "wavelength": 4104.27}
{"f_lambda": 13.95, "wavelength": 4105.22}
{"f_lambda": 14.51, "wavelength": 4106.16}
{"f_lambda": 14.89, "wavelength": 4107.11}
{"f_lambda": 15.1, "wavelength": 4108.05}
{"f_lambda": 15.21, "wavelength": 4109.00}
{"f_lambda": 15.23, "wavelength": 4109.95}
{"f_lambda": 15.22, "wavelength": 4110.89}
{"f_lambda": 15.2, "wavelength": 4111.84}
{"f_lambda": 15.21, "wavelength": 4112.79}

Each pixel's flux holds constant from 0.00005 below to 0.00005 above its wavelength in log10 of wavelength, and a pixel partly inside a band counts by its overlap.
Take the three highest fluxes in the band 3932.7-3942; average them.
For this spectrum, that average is 13.9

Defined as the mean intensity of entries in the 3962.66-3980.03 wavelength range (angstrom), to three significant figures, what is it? 11.1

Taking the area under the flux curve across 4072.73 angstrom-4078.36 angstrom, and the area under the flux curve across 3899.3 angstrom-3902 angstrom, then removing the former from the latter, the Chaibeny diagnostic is -48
